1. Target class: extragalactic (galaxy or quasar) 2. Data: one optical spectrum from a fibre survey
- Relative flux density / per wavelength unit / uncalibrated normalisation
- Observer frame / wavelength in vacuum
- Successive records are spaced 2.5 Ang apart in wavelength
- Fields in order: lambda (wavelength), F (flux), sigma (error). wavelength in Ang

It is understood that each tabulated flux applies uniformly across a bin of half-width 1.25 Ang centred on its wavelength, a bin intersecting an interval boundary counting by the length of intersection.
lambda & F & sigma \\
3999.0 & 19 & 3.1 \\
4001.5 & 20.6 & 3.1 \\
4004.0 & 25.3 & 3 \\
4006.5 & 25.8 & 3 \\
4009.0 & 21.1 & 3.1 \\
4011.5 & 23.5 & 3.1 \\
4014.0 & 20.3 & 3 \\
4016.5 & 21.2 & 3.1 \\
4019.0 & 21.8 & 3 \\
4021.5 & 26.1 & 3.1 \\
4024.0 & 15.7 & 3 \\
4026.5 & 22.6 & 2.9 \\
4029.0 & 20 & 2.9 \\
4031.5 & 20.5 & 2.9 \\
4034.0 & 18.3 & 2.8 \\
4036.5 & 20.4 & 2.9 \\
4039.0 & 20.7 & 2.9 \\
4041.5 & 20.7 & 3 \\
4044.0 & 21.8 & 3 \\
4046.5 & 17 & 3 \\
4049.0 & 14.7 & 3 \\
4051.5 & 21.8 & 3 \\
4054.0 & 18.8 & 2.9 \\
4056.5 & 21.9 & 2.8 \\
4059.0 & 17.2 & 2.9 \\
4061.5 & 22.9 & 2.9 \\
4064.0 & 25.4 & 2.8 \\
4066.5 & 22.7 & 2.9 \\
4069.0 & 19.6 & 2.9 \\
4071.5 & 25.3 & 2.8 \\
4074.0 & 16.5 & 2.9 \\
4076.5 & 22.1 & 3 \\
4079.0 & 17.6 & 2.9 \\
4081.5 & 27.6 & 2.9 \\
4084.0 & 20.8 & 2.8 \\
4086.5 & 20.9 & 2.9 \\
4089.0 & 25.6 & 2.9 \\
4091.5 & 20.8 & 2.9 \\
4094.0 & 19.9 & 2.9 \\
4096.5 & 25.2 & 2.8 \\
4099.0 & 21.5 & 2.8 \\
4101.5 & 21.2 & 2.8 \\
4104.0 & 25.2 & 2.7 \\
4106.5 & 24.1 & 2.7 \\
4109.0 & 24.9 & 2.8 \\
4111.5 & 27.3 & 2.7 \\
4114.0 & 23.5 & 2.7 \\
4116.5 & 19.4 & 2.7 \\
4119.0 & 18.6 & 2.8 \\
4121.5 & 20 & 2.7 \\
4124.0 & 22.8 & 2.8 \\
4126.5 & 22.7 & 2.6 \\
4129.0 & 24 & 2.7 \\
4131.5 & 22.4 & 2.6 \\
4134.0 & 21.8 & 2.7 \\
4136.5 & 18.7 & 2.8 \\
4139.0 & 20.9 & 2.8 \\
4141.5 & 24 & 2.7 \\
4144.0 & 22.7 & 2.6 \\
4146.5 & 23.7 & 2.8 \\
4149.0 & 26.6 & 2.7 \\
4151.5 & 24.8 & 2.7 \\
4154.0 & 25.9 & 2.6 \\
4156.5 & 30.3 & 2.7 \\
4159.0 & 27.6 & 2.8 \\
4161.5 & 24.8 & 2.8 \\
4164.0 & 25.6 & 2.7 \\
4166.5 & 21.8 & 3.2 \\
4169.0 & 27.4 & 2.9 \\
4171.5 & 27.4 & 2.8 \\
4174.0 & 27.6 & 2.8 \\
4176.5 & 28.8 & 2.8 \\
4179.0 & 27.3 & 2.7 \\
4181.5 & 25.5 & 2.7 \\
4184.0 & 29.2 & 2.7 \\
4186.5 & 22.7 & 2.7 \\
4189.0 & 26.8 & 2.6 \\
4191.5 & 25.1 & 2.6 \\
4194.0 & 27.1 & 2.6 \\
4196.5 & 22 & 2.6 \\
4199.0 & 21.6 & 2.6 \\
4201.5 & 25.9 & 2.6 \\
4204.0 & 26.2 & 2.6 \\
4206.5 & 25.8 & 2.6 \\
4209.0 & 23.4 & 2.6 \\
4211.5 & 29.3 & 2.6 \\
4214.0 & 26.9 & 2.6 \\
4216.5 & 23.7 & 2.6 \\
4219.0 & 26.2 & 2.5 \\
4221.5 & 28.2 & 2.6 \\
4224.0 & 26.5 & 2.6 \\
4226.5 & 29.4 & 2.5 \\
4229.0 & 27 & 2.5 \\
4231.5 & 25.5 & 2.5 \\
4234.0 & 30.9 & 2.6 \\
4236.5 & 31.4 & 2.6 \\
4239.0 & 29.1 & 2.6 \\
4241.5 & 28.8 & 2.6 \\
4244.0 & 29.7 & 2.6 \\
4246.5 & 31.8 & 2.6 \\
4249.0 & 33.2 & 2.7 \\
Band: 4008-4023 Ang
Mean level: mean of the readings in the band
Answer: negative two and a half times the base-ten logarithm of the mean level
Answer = -3.37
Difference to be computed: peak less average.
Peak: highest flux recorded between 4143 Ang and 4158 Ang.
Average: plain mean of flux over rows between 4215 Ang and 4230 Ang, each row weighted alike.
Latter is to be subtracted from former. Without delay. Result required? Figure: 3.47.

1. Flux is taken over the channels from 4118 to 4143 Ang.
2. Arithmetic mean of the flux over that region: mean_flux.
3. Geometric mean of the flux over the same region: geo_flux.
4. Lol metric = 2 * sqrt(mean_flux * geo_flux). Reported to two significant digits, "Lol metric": 43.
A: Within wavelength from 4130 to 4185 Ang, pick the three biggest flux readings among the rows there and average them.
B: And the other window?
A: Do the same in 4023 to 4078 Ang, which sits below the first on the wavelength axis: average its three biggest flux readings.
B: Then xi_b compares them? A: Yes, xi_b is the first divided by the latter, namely 1.20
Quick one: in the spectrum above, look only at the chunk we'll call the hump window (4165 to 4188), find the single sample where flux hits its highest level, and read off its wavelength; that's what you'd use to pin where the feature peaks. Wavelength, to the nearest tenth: 4184.0 Ang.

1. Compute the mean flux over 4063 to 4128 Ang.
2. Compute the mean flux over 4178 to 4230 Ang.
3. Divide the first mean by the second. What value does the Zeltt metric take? 0.860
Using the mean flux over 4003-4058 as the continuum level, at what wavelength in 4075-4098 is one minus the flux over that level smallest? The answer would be 4081.5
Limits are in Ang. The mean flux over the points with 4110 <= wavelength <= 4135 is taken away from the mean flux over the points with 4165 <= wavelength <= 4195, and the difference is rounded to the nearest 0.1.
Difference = 4.1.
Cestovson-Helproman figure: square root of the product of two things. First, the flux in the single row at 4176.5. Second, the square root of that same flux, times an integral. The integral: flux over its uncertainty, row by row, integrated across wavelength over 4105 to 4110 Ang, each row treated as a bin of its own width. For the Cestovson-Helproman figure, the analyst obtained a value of 83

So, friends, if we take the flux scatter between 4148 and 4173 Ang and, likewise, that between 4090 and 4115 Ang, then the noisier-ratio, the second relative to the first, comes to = 1.1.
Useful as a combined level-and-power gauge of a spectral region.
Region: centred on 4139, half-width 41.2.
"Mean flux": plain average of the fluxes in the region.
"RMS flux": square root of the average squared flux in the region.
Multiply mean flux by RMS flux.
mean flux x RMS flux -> 585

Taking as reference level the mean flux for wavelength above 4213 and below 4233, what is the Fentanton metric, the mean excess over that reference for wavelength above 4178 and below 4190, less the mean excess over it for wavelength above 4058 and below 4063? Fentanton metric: 6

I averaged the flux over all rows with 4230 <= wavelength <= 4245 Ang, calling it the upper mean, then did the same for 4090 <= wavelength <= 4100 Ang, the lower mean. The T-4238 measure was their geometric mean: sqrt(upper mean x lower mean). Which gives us 25.3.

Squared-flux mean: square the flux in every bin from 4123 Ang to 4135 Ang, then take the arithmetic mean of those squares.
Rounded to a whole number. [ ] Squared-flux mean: 518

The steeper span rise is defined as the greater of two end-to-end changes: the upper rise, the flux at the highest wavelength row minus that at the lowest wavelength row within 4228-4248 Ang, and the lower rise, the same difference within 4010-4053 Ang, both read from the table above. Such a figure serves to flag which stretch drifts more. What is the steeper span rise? 4.8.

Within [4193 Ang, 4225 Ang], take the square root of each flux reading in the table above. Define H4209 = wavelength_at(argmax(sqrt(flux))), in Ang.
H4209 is 4211.5 Ang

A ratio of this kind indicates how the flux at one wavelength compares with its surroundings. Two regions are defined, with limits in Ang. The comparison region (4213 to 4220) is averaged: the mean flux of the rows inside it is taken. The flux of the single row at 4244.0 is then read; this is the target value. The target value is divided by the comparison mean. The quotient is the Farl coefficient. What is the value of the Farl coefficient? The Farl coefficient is 1.16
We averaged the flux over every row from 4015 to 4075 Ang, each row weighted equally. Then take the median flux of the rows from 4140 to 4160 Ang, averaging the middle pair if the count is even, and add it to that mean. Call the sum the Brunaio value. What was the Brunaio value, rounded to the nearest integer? 46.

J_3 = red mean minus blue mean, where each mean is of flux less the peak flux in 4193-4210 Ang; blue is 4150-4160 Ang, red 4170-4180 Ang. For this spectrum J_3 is 1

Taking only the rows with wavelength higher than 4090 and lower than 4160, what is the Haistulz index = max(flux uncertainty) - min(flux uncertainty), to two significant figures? 0.30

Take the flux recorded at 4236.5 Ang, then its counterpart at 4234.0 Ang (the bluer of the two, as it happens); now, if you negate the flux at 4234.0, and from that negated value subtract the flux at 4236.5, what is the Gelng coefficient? -62.3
